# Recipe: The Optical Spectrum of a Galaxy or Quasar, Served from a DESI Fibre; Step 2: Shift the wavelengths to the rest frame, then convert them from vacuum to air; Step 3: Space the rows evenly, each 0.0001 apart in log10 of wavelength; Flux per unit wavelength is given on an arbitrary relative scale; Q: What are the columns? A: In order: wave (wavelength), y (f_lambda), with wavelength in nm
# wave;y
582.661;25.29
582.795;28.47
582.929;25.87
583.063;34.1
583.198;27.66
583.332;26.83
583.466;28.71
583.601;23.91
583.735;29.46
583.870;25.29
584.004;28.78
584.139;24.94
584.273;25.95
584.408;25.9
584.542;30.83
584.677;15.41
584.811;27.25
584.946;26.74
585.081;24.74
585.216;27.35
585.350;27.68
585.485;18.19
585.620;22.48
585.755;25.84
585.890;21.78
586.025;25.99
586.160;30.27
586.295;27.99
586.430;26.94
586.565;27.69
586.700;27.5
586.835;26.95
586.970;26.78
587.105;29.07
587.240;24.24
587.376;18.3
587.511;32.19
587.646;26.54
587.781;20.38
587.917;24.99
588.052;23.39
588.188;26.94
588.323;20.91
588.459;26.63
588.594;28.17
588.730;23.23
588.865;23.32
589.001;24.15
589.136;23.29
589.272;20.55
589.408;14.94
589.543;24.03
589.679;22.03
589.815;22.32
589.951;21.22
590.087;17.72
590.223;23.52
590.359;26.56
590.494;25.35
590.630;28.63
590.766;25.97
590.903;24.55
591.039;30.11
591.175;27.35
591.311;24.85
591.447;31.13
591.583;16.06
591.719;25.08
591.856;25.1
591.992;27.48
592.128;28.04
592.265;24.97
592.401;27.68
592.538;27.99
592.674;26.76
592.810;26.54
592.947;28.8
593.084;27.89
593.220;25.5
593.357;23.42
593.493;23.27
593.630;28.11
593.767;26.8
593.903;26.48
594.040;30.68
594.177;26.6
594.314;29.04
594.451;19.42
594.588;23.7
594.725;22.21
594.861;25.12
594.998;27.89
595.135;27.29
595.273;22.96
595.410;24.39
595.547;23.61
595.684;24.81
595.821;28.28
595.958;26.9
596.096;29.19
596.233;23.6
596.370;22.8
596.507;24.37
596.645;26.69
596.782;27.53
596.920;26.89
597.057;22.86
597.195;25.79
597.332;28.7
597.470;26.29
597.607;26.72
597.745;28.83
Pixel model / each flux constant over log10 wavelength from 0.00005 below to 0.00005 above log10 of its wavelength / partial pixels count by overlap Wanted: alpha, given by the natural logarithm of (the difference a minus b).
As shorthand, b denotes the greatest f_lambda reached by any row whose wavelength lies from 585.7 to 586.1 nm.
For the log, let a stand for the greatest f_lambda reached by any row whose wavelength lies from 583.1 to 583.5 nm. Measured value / 1.0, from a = 28.71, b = 25.99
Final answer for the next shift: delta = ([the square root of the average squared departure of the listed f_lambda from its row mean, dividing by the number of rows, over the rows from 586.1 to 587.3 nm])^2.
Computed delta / 2.5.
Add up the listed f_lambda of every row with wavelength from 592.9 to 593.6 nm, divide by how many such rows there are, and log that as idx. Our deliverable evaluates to 25.8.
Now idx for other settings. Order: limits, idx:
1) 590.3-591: 26.2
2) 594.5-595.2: 25.2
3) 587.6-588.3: 24.4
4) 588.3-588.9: 24.5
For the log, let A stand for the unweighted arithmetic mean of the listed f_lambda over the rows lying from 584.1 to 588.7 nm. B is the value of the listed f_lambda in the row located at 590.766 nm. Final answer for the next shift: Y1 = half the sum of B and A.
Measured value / 25.7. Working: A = 25.5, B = 25.97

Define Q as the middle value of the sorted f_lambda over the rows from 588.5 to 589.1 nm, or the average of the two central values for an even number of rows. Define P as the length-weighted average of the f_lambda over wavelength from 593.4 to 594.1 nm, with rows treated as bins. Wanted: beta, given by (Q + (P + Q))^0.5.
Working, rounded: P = 26.9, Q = 23.7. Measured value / 8.62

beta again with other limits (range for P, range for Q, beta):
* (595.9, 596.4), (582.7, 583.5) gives 9.05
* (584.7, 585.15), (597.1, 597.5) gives 8.82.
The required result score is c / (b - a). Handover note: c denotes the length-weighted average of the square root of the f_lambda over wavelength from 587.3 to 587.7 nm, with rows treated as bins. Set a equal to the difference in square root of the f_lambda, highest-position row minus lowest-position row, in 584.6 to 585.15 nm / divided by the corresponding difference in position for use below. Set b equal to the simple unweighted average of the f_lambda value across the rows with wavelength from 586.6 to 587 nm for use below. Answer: 0.205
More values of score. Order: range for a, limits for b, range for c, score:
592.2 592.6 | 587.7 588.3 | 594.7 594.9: 0.214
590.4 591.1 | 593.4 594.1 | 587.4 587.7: 0.201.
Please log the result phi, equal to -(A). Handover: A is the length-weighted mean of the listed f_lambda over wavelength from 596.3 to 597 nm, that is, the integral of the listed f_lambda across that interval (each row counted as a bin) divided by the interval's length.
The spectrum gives -25.6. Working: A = 26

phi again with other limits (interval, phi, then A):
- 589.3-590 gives -20.9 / 21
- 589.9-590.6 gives -23.2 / 23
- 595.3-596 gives -25.4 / 25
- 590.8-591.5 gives -27.4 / 27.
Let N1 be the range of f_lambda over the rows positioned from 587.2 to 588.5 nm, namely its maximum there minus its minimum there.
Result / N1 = 14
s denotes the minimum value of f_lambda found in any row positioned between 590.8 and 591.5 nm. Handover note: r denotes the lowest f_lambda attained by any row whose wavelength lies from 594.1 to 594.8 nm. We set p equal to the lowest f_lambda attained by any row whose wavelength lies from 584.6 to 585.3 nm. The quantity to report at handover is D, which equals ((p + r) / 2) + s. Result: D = 42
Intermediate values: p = 15.41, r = 19.42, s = 24.55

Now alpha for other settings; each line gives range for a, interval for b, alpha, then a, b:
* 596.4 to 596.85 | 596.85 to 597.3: -0.4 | 27.53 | 26.89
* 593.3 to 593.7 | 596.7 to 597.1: -0.5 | 28.11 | 27.53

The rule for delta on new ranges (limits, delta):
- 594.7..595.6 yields 3.9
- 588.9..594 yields 12.4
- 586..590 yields 13.1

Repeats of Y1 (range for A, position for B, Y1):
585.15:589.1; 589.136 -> 24.3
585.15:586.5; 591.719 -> 25.3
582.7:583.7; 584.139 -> 26.4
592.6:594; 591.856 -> 25.7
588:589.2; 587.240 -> 24.3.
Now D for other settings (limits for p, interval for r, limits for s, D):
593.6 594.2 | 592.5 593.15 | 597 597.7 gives 49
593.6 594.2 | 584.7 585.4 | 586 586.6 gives 52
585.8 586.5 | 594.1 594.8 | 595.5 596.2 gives 44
